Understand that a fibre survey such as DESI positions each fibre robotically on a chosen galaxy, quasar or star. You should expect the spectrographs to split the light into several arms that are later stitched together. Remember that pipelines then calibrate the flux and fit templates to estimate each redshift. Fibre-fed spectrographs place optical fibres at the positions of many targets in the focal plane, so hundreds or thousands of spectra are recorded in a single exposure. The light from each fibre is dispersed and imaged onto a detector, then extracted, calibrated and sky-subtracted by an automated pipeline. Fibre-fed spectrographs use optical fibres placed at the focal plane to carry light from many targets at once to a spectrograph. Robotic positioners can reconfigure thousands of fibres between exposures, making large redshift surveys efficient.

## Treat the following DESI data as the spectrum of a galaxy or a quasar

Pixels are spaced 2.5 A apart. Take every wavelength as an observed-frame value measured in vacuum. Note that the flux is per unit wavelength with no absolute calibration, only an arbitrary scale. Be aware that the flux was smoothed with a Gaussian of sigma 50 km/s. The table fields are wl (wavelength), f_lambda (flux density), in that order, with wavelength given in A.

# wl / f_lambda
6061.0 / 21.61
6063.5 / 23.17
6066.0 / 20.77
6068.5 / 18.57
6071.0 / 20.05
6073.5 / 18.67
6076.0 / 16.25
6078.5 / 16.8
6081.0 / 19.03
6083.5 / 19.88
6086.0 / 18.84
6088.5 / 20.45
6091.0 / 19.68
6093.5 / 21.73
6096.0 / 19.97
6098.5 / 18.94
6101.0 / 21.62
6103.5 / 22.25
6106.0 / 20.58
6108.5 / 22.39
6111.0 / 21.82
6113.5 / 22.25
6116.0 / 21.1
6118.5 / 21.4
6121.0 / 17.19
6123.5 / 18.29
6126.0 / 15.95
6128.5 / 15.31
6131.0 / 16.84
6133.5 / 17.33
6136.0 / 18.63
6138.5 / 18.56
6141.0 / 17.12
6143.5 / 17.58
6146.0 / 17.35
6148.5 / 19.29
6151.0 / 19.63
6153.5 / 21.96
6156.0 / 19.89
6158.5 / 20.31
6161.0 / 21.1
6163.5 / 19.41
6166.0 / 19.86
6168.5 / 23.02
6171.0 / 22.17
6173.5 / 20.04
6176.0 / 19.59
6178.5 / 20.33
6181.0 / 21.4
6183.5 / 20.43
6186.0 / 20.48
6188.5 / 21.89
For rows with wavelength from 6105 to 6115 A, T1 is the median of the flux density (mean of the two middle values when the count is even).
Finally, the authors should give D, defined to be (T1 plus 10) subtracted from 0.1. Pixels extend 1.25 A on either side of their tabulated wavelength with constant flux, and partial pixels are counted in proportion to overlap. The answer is -32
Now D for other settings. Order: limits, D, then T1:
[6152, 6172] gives -31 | 21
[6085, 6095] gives -30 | 20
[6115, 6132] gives -27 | 17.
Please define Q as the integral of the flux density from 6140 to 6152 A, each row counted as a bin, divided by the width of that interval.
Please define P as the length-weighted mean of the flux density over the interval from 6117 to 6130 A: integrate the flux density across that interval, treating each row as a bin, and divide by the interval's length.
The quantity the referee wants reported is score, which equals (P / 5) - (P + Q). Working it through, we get -32.3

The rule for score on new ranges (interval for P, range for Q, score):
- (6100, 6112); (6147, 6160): -37.6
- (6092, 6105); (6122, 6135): -33.5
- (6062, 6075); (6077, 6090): -35.1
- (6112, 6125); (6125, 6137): -32.8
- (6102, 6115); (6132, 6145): -35.3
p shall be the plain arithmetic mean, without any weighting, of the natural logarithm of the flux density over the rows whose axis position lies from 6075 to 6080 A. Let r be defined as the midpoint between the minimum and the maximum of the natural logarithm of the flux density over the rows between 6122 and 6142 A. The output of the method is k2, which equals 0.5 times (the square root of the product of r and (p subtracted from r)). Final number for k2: 0.12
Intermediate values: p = 2.80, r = 2.83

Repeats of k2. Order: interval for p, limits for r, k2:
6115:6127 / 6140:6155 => 0.17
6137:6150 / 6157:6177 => 0.35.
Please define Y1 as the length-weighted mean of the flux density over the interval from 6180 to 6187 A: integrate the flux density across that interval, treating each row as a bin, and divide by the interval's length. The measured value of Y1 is 20.8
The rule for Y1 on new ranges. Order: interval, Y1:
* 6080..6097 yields 20.0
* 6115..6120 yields 21.1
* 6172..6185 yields 20.4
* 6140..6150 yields 17.9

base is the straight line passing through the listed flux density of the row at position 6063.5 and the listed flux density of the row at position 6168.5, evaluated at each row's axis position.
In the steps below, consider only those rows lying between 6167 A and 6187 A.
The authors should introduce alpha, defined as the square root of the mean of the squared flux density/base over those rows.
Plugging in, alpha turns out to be 0.911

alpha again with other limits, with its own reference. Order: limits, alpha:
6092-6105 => 0.906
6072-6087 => 0.790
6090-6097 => 0.886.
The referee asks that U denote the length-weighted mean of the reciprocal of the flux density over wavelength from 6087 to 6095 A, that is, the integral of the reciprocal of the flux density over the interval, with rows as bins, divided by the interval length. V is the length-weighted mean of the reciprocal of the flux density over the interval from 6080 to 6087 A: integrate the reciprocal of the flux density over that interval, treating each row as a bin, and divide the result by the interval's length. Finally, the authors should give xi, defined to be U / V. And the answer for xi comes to 0.94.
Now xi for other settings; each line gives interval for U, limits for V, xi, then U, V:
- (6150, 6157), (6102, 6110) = 1.06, 0.0488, 0.046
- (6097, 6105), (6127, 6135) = 0.79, 0.0481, 0.061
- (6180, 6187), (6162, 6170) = 1.00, 0.0482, 0.048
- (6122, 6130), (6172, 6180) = 1.22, 0.0608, 0.050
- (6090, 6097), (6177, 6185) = 1.01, 0.0489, 0.048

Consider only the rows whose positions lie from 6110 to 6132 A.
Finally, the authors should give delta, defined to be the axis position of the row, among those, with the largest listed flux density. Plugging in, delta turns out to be 6113.5 A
